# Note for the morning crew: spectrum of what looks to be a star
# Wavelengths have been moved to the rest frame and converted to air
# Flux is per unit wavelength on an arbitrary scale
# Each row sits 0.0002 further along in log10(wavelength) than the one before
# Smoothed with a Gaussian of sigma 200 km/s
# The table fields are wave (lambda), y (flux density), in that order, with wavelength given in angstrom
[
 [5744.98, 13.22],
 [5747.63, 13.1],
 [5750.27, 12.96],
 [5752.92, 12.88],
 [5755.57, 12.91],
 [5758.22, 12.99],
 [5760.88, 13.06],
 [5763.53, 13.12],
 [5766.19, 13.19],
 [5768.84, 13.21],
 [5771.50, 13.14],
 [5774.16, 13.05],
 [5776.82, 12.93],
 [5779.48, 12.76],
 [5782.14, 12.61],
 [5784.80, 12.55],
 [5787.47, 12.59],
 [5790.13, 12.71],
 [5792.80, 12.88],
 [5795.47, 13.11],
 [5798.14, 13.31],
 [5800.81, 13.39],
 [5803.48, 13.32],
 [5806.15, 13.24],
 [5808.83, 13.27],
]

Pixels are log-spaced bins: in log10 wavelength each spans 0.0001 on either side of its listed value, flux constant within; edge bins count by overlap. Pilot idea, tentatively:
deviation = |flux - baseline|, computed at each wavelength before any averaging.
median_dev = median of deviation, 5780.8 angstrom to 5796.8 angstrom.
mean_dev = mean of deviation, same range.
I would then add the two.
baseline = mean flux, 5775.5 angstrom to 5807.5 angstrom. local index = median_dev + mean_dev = 0.55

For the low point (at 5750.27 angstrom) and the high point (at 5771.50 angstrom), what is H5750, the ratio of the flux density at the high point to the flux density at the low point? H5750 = 1.01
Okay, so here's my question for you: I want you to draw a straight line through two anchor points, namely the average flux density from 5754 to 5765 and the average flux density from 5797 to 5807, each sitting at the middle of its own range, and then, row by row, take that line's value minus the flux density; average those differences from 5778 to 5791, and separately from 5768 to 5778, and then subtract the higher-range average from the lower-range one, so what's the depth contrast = -0.52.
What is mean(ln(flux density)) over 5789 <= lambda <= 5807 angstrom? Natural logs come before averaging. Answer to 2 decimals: 2.58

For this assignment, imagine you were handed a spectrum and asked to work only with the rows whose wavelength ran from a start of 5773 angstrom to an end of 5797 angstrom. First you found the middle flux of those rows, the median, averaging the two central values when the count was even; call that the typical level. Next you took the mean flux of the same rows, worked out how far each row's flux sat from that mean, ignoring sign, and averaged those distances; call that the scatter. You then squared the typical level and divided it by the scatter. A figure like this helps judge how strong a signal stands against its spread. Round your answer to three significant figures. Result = 946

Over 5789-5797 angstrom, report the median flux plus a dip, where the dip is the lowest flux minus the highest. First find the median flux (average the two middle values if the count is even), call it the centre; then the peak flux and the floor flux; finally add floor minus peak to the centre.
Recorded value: 12.5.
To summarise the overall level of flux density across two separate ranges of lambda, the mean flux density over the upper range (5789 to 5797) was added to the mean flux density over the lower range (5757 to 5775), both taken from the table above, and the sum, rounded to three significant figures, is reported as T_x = 26.0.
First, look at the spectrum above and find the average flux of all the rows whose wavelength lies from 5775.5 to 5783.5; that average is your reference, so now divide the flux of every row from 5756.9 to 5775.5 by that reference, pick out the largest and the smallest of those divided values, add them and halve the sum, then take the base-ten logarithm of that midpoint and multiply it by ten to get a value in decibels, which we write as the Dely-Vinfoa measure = 0.11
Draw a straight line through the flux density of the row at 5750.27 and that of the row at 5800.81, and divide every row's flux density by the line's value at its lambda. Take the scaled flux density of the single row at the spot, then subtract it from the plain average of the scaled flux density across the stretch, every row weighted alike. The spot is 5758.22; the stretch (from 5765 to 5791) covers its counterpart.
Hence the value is -0.021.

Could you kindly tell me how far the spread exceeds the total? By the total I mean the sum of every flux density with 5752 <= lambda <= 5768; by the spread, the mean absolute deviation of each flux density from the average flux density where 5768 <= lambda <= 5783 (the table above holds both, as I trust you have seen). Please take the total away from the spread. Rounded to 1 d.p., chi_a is -78.0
